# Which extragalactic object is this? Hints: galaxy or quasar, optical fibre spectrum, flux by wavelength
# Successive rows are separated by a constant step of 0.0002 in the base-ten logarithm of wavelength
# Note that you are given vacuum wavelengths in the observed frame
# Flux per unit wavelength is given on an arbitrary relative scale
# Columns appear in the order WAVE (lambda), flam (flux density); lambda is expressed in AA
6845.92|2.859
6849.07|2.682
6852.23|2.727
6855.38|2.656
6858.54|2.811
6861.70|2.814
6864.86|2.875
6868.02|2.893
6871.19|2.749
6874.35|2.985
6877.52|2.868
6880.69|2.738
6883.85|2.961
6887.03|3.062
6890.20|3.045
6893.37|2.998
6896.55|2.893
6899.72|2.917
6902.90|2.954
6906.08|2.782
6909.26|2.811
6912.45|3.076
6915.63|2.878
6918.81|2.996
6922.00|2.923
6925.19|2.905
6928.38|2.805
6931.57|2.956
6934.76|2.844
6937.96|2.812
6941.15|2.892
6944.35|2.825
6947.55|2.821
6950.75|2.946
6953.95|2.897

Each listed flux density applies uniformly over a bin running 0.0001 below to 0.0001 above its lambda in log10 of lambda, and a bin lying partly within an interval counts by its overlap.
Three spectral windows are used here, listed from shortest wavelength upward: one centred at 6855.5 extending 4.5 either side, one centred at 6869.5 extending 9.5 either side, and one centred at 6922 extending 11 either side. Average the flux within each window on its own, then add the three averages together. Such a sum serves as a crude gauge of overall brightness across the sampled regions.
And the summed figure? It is 8.529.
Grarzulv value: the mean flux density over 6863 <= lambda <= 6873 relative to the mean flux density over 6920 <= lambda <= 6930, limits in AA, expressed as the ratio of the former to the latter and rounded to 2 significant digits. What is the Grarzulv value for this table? 0.99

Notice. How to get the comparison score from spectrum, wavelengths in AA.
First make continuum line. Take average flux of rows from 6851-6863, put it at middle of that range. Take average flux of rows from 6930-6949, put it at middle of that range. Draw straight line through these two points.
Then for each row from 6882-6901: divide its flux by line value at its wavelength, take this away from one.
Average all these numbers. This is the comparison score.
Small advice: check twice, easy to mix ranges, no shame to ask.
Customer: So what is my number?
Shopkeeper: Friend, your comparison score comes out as -0.065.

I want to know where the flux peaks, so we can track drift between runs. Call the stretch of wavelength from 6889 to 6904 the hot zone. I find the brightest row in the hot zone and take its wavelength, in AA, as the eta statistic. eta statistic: 6890.20 AA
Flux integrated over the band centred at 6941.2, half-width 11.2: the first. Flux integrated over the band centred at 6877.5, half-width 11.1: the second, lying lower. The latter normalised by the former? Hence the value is 0.999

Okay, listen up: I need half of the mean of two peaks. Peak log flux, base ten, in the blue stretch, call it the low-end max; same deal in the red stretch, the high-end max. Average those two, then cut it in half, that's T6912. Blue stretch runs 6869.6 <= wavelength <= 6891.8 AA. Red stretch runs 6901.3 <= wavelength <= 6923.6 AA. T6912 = 0.243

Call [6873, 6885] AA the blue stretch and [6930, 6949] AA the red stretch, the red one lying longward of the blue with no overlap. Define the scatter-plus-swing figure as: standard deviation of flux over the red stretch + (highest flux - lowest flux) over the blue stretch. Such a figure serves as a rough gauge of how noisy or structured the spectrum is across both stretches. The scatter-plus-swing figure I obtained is 0.30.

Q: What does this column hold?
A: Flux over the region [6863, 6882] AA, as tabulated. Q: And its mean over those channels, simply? 2.85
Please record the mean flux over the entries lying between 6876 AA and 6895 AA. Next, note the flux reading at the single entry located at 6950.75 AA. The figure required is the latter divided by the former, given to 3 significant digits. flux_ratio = 1.00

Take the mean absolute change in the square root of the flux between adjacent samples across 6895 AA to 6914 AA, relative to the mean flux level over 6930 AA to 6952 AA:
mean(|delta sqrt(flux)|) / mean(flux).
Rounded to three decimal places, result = 0.011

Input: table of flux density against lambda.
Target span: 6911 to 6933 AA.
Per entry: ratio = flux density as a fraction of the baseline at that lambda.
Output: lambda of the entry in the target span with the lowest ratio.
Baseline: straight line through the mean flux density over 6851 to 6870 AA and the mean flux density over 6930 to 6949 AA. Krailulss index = 6928.38 AA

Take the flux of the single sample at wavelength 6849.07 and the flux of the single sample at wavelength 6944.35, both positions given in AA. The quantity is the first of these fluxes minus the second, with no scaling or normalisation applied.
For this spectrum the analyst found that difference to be -0.14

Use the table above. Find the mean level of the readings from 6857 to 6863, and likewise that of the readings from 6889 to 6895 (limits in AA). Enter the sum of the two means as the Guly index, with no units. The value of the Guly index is 5.83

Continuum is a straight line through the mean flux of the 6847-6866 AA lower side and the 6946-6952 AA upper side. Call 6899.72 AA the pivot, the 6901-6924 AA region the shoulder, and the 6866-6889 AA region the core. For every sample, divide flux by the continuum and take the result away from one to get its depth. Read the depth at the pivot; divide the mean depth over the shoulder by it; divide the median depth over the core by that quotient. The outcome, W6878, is -0.05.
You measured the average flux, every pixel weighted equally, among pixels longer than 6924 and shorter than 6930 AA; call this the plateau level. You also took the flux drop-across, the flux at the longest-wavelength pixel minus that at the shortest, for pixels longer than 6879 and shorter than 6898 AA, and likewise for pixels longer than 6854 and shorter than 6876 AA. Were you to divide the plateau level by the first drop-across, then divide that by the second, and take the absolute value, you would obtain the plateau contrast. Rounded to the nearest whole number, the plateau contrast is 56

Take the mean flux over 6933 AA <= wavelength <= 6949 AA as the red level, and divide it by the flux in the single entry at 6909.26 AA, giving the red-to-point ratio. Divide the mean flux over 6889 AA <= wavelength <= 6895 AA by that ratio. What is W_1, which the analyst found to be 2.99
